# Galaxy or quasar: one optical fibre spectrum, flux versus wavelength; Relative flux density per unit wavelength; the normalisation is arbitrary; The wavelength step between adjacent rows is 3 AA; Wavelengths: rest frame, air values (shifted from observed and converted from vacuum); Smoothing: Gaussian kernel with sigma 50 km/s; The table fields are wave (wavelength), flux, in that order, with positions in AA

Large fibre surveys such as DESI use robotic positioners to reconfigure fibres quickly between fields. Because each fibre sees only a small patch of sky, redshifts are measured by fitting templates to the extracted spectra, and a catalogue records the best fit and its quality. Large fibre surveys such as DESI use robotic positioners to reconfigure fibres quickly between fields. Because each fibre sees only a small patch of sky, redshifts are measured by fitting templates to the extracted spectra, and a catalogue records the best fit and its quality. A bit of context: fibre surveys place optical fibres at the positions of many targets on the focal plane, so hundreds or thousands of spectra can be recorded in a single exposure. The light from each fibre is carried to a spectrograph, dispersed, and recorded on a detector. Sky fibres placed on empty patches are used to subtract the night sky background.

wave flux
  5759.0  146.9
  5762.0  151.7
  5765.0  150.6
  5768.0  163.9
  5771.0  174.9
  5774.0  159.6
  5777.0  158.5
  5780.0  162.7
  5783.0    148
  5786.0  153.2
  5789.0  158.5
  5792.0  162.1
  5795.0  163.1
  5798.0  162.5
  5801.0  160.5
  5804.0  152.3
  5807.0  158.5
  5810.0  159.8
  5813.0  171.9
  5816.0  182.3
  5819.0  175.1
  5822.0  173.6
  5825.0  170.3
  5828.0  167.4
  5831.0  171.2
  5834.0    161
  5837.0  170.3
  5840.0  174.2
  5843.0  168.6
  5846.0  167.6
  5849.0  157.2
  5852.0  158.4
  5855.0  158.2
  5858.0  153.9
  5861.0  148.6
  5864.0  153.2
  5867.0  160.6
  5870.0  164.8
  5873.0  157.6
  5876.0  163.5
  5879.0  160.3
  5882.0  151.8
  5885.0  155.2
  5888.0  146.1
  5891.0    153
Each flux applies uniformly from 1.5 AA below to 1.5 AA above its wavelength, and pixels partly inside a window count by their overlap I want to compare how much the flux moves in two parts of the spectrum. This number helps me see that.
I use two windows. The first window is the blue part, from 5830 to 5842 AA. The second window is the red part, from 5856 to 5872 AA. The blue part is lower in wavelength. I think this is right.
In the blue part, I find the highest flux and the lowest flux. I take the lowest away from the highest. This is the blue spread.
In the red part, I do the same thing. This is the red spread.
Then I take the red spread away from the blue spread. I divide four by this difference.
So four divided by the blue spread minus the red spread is -1.3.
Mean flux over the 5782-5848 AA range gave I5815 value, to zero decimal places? 165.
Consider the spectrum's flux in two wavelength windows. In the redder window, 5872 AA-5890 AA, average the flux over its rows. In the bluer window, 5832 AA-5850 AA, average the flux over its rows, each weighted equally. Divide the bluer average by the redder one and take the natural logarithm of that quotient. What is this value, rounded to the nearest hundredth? 0.07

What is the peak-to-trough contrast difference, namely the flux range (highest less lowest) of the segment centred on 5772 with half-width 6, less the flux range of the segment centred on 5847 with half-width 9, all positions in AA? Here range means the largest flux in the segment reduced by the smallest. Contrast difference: -1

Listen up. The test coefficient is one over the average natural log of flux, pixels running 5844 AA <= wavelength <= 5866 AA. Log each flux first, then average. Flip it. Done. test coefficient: 0.198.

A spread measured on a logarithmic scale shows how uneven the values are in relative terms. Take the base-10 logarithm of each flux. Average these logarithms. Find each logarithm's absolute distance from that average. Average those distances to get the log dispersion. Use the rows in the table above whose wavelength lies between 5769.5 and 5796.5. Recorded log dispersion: 0.0135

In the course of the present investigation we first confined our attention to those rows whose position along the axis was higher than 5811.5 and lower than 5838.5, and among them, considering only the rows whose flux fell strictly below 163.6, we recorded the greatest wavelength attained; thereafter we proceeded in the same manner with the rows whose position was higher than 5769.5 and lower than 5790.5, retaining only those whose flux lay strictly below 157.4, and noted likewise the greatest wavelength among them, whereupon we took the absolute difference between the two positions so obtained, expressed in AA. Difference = 48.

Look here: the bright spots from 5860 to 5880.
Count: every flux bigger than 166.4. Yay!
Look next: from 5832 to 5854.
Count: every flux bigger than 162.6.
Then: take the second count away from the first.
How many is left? -4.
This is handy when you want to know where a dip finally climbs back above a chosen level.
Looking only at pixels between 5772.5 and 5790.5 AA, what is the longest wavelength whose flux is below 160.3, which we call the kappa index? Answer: 5789.0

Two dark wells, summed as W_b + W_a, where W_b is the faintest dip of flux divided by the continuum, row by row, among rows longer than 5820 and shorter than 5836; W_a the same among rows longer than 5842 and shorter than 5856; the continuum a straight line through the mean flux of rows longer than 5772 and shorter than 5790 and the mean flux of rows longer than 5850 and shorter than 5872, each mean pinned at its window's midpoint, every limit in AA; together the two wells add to 2.03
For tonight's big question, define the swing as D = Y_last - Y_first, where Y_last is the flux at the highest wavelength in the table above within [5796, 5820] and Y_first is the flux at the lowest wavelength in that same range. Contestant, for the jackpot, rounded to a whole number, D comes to 13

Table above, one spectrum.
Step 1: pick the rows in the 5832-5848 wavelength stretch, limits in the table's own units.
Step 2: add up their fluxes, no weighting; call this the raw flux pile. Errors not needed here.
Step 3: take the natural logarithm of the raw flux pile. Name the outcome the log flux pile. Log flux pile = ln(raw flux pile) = 6.74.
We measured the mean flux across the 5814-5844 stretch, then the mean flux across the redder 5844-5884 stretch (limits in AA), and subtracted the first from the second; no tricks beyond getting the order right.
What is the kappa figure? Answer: -13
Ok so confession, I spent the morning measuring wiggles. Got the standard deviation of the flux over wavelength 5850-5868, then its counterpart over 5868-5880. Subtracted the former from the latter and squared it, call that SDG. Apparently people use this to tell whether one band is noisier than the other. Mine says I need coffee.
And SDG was 1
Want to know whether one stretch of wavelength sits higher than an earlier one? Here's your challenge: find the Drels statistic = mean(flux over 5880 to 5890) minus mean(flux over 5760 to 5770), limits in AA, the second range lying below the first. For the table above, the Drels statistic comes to -4.4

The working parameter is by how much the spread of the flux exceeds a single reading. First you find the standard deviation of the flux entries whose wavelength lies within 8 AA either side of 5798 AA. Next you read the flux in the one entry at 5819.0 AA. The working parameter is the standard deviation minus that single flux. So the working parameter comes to -171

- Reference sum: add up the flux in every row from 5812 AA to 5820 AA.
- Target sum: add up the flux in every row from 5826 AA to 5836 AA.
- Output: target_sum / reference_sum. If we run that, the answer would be 0.94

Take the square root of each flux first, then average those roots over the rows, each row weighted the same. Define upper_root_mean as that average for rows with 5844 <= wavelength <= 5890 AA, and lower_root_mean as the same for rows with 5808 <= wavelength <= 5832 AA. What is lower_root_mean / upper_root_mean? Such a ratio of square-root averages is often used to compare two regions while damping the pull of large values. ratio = 1.04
